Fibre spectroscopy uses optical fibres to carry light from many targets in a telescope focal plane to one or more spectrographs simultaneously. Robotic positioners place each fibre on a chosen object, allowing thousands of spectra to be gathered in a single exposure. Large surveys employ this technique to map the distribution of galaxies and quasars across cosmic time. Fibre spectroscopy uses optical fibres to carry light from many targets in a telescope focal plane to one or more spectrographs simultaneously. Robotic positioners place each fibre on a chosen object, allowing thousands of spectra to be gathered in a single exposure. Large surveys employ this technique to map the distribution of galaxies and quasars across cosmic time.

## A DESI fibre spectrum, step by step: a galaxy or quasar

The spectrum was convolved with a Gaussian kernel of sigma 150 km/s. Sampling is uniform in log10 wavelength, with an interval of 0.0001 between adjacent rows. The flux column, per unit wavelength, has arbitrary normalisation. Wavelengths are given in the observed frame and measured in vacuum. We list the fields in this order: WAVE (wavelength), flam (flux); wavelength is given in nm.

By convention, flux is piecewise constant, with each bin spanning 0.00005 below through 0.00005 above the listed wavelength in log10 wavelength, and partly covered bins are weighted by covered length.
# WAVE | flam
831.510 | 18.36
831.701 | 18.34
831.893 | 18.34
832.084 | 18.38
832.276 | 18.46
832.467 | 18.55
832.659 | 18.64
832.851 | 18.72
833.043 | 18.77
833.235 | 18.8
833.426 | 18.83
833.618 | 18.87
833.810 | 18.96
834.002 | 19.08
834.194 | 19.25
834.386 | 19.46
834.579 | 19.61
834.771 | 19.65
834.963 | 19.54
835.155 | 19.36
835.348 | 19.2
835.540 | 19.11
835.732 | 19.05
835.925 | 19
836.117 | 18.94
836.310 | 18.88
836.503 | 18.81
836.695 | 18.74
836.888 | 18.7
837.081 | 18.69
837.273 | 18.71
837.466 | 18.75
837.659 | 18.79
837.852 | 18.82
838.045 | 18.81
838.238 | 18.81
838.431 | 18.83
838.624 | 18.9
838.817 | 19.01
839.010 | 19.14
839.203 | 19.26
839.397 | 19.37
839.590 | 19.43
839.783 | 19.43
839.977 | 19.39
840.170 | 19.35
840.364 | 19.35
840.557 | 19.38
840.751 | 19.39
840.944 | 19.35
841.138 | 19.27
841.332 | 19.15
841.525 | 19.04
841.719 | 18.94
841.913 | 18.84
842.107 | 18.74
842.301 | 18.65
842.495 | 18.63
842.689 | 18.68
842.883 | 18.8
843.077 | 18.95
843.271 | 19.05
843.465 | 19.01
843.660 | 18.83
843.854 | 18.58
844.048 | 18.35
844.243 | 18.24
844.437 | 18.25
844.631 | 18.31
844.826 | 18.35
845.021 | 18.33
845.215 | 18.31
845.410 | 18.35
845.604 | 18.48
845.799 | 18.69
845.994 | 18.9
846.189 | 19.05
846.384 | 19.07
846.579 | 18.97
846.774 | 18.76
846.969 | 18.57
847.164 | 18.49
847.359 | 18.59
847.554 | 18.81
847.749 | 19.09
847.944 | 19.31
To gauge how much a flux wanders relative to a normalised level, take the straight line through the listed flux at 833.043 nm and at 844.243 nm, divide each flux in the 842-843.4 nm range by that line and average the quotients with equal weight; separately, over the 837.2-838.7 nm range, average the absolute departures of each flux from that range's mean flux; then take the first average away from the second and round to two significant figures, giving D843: -0.99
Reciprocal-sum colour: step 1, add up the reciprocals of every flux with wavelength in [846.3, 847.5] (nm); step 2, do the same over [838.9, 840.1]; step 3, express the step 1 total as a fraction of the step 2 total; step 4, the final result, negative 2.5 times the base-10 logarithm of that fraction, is -0.03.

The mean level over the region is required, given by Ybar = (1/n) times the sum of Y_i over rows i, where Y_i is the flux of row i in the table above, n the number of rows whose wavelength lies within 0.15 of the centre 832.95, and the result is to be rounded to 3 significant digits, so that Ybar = 18.7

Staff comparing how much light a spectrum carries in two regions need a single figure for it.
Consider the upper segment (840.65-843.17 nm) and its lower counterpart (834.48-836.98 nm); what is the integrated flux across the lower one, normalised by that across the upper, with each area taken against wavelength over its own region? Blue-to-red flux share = 1.00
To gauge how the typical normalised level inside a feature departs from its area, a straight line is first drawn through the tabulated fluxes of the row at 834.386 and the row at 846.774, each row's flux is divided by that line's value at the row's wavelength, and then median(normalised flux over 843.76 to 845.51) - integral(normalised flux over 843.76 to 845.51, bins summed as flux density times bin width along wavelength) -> -0.73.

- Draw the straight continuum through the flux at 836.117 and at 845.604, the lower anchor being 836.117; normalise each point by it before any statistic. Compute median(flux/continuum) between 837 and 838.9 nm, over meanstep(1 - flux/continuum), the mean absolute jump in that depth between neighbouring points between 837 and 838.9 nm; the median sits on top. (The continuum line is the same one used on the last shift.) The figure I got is 418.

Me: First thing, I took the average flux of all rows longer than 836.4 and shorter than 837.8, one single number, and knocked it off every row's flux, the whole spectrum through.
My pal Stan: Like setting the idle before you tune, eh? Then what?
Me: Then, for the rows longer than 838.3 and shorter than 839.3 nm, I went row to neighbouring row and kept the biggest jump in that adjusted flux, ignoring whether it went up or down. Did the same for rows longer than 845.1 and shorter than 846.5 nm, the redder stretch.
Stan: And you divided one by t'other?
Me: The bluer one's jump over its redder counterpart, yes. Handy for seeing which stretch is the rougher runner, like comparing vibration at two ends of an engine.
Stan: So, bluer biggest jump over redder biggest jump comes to 0.62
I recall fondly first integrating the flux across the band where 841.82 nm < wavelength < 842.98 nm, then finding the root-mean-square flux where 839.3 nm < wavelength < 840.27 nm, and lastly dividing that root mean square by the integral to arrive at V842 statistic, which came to 0.9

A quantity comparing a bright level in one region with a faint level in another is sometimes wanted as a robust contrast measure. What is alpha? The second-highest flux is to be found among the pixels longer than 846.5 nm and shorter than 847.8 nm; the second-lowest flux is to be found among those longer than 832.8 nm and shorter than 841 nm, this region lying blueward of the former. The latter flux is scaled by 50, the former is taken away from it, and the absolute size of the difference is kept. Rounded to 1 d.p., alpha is 916.0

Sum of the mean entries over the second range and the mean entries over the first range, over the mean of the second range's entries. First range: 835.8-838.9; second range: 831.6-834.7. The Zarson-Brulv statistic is 2.00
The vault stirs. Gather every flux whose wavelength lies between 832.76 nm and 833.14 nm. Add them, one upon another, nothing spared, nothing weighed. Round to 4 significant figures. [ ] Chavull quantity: 37.49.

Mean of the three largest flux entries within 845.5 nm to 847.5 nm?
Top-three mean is 19.0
